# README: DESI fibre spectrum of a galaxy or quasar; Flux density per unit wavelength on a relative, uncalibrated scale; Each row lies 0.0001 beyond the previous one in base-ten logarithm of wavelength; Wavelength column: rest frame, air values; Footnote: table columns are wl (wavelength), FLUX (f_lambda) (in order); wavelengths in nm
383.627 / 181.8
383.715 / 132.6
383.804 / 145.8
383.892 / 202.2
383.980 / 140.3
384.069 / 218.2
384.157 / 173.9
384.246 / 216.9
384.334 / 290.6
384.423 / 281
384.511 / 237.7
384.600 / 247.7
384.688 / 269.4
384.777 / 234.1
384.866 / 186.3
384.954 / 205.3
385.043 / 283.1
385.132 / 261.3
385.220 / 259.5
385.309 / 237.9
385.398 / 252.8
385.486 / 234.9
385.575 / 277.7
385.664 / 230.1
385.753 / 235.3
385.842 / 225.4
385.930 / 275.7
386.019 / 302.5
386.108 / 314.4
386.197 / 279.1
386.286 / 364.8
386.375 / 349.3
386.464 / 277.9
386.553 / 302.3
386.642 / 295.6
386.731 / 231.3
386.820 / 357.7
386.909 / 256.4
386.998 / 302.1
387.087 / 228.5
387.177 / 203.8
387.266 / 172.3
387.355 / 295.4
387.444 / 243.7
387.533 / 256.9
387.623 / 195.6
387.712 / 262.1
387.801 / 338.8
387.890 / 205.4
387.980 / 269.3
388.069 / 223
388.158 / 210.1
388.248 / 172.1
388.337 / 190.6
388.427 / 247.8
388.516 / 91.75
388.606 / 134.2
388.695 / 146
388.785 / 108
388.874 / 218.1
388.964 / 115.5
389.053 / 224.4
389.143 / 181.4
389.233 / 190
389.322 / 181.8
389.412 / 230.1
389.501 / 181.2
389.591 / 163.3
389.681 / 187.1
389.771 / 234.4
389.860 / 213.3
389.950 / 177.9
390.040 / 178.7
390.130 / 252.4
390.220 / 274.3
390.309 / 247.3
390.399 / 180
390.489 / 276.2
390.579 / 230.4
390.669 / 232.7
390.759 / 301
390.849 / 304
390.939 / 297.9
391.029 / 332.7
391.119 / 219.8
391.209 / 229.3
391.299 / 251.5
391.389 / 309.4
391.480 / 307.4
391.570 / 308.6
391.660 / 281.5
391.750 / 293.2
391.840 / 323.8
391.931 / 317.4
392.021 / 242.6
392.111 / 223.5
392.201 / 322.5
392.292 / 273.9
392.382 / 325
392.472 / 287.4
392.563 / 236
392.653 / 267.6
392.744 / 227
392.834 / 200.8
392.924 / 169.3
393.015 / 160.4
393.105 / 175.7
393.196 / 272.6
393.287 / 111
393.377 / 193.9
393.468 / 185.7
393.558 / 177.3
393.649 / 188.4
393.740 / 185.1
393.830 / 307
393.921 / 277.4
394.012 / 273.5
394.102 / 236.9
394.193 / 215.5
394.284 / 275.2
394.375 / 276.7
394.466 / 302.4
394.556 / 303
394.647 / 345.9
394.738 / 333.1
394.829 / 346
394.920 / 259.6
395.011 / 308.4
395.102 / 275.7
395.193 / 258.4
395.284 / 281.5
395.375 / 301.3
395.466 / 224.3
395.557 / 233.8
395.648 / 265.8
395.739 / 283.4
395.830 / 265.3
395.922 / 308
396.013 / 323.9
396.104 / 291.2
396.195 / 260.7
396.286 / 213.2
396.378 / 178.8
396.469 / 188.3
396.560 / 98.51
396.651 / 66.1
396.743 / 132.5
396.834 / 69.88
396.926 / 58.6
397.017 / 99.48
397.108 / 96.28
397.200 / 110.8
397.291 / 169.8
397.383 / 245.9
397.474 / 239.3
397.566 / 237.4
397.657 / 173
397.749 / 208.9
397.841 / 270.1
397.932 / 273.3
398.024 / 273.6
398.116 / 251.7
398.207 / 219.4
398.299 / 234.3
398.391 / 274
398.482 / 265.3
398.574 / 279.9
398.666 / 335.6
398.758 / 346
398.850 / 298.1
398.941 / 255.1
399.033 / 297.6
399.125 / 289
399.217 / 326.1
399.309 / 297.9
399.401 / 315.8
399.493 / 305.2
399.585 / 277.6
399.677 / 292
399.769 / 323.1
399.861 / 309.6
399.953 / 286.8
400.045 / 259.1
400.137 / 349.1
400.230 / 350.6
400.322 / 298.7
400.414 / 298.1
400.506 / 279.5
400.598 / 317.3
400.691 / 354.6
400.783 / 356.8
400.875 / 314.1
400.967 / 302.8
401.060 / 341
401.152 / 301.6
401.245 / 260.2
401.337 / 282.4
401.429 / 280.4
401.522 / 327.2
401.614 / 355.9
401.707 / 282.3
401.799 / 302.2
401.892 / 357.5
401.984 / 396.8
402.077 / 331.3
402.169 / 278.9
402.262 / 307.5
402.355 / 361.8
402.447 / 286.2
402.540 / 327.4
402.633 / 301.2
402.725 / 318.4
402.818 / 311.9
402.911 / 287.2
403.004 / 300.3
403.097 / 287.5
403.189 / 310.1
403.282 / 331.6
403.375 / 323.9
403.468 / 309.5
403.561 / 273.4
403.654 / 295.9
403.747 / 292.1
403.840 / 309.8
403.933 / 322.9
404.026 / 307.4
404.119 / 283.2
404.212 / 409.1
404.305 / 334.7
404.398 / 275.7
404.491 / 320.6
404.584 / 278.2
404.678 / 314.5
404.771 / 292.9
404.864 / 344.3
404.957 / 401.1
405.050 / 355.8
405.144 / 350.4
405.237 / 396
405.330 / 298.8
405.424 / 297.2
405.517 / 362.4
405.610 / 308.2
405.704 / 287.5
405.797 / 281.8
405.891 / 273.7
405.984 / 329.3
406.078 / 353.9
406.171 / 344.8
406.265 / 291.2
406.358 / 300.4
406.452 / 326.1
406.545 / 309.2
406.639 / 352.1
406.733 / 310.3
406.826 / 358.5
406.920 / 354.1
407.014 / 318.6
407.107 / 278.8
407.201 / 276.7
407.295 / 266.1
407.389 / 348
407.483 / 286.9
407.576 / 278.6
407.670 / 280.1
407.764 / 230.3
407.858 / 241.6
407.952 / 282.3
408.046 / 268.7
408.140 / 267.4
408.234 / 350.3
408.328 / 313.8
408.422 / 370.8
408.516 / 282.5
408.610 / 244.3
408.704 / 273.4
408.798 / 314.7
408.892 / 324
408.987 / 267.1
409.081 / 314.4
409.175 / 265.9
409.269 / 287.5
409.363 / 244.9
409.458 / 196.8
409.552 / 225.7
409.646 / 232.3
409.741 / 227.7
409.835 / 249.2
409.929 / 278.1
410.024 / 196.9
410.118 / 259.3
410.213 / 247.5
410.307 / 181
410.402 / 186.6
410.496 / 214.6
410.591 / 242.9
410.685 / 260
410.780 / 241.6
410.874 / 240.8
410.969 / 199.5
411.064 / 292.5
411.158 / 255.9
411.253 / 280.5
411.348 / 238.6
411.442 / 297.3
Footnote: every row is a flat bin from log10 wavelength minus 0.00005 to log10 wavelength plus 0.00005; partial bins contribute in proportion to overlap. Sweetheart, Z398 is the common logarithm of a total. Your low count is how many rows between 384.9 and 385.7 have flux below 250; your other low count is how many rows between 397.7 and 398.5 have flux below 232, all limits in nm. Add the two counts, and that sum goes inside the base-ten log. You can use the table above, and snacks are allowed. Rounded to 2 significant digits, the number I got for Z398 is 0.78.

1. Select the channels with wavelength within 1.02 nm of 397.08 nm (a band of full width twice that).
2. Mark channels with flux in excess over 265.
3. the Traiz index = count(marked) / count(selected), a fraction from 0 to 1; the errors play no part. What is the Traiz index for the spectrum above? 0.2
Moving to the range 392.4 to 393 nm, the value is 0.3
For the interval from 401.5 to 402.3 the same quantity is 1.0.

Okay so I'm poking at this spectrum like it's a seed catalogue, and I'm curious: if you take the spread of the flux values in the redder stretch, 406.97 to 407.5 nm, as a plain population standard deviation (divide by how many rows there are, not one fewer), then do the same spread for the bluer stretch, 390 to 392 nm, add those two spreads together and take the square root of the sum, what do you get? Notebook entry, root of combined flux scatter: 8.5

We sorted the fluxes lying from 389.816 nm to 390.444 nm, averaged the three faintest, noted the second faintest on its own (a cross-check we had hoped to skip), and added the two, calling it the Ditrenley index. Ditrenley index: 358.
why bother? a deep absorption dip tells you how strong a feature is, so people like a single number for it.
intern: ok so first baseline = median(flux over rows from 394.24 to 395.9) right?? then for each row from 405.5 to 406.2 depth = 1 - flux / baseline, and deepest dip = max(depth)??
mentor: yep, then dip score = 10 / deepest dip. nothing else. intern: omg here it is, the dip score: 517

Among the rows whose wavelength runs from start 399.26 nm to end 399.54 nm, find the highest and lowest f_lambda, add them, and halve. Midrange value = 307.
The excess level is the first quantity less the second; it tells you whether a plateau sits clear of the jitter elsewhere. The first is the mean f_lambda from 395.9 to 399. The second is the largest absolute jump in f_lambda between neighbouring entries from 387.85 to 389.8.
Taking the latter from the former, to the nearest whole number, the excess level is 60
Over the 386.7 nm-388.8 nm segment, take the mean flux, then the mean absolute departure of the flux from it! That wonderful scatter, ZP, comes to 52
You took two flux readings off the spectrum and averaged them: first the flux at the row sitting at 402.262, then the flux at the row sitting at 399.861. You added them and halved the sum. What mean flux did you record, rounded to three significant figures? 309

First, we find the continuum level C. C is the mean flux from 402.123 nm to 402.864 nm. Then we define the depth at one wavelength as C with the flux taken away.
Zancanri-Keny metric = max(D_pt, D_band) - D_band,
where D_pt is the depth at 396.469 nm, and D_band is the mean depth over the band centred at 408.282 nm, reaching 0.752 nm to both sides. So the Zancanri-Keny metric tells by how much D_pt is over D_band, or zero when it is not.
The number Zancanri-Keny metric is 99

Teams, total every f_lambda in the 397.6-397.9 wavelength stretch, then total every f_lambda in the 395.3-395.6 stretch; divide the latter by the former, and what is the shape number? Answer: 1.2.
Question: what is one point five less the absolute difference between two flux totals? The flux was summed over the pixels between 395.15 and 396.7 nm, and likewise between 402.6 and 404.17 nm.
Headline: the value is -1122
